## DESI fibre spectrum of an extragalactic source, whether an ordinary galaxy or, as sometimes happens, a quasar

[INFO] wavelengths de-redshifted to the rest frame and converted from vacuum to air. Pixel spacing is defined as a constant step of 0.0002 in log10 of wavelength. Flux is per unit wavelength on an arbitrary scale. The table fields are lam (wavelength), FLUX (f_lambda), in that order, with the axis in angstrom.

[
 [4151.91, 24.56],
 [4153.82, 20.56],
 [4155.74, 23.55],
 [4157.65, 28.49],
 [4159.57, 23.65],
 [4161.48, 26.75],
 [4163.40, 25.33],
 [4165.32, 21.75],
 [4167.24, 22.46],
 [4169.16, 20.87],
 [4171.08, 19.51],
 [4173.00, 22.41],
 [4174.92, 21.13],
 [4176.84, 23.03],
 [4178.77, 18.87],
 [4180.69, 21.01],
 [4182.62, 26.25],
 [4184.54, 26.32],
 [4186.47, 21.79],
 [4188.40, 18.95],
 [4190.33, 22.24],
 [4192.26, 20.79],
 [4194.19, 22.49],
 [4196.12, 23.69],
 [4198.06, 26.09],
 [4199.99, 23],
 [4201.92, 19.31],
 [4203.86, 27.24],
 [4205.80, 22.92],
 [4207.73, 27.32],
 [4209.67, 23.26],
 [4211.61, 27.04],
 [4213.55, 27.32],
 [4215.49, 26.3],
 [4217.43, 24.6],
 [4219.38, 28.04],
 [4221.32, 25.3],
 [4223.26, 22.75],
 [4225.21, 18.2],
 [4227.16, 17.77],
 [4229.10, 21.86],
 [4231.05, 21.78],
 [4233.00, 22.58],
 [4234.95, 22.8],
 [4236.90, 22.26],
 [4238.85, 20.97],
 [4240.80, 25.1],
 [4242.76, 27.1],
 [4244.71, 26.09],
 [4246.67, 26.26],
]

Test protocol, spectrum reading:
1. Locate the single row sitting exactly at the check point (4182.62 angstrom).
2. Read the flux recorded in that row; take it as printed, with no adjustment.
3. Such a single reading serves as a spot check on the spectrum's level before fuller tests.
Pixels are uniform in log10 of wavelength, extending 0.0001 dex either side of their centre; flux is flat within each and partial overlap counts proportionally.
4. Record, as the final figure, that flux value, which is 26.25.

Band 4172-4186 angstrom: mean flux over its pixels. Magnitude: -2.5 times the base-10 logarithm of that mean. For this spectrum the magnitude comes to -3.39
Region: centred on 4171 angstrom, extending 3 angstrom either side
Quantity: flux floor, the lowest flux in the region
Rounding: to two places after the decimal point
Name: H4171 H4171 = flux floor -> 19.51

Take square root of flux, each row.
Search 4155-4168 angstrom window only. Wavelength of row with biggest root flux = 4157.65 angstrom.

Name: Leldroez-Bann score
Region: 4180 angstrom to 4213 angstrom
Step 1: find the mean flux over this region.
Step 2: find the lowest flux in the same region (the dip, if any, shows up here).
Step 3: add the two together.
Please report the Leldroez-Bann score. 42.5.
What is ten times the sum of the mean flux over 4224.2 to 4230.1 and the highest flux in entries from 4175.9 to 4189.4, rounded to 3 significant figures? 456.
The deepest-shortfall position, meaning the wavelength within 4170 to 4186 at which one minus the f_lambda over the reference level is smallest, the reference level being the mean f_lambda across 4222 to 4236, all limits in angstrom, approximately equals 4184.54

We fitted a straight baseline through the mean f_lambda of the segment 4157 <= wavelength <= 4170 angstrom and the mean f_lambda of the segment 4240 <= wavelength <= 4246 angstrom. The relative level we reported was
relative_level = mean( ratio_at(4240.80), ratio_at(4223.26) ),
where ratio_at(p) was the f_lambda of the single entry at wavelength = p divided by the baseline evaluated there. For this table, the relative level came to 0.93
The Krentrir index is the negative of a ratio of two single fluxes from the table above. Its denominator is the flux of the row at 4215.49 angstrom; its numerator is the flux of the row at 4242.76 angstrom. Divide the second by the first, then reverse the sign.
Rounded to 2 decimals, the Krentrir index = -1.03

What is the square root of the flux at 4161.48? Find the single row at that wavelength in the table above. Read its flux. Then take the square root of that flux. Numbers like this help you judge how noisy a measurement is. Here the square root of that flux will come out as 5.17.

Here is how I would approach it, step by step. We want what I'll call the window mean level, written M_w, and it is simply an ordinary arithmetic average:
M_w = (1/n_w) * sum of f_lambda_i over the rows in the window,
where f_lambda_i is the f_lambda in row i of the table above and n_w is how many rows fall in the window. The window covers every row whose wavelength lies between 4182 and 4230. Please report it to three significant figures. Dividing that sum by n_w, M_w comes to 23.6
